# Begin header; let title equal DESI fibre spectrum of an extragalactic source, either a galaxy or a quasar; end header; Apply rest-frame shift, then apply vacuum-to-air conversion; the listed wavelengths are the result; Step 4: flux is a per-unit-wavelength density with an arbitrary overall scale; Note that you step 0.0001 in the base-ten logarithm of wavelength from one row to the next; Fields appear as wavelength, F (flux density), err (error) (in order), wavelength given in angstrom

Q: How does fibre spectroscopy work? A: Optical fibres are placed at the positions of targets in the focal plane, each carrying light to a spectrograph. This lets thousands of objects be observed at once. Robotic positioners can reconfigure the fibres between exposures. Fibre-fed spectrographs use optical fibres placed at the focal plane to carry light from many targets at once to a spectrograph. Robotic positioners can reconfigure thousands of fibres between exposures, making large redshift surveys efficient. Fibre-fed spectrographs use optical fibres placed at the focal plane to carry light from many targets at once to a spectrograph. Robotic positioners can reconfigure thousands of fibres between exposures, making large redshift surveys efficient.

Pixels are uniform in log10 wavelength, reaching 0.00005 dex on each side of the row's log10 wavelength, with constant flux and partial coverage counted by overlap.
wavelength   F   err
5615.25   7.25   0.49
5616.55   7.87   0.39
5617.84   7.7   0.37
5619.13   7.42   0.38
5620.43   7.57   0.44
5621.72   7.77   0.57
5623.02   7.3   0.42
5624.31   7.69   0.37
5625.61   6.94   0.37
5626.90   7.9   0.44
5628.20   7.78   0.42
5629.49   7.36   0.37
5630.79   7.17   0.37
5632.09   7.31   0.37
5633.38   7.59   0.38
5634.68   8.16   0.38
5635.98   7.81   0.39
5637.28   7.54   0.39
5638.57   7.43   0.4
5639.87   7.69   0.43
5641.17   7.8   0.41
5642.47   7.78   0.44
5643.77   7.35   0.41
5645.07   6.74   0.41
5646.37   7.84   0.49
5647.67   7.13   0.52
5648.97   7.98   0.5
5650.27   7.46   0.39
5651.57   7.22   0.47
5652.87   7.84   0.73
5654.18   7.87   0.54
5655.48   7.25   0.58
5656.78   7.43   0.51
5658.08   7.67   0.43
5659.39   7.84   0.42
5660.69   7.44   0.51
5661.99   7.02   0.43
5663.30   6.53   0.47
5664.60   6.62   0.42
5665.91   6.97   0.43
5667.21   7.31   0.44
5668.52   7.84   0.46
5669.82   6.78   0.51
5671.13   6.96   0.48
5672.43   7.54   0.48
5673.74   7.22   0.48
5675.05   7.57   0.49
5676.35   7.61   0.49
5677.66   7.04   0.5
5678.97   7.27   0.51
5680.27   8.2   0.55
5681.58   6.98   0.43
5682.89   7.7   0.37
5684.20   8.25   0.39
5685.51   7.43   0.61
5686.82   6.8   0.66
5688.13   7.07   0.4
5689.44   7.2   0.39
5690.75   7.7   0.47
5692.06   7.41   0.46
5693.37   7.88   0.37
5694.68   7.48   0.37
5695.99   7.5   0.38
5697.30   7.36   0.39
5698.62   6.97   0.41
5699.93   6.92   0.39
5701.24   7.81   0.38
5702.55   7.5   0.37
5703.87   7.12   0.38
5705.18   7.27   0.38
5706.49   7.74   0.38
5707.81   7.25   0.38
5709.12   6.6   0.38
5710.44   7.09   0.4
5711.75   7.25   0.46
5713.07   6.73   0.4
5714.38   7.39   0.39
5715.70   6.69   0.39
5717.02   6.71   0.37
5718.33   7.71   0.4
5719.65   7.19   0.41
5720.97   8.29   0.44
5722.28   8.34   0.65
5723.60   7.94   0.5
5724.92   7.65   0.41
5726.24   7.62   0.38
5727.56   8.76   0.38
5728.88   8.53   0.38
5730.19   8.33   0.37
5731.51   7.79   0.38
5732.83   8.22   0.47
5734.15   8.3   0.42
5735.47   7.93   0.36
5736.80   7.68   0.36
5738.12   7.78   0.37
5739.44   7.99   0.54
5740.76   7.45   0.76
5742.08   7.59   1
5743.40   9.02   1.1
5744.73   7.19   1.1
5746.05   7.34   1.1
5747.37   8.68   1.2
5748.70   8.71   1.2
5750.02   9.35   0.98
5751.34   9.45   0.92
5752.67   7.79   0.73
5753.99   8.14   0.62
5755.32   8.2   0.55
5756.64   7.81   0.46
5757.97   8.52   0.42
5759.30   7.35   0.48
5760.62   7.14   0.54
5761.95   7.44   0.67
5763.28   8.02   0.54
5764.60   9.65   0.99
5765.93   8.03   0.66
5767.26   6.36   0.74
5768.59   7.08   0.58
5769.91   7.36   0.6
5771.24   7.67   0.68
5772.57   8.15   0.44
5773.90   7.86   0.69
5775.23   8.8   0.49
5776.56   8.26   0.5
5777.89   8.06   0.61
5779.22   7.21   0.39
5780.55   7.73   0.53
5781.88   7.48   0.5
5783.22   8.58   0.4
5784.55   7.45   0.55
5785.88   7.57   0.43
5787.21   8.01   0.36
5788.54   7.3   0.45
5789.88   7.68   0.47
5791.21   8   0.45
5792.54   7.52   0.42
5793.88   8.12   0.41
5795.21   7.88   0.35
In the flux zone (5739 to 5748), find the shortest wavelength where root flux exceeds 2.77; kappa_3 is 5739.44 angstrom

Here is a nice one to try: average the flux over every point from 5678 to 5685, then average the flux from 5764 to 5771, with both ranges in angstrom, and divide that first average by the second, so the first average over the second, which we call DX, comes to 1.00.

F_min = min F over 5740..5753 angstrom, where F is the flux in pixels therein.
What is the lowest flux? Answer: 7.19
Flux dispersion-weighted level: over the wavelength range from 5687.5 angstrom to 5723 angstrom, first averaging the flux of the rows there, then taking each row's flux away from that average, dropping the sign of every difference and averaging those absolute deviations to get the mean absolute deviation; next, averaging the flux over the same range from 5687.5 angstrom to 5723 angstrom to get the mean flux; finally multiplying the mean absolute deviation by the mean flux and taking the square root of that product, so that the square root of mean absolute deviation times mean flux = 1.60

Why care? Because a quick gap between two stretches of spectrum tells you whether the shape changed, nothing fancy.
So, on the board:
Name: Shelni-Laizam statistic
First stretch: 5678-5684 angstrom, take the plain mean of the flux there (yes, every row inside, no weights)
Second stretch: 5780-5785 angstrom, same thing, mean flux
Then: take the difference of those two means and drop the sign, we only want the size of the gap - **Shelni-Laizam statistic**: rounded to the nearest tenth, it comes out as 0.3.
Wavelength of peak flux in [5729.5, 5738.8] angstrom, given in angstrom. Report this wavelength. 5730.19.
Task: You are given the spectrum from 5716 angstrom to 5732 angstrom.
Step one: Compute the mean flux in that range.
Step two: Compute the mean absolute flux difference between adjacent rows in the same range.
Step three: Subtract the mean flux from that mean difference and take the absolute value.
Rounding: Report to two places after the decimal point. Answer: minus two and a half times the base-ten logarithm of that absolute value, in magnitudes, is -2.17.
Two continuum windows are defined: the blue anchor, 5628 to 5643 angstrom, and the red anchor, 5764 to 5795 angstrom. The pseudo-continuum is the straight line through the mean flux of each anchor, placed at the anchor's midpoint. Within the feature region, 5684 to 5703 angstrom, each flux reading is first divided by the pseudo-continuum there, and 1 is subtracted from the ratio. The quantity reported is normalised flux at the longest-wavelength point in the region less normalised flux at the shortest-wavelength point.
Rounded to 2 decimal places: -0.10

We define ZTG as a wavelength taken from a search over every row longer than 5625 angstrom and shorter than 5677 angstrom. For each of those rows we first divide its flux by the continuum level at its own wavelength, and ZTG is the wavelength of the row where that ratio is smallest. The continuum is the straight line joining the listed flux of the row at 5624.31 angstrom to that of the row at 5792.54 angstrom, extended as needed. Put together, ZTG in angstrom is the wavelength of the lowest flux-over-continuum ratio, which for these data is 5663.30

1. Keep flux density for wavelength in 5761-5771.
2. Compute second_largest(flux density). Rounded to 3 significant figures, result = 8.03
